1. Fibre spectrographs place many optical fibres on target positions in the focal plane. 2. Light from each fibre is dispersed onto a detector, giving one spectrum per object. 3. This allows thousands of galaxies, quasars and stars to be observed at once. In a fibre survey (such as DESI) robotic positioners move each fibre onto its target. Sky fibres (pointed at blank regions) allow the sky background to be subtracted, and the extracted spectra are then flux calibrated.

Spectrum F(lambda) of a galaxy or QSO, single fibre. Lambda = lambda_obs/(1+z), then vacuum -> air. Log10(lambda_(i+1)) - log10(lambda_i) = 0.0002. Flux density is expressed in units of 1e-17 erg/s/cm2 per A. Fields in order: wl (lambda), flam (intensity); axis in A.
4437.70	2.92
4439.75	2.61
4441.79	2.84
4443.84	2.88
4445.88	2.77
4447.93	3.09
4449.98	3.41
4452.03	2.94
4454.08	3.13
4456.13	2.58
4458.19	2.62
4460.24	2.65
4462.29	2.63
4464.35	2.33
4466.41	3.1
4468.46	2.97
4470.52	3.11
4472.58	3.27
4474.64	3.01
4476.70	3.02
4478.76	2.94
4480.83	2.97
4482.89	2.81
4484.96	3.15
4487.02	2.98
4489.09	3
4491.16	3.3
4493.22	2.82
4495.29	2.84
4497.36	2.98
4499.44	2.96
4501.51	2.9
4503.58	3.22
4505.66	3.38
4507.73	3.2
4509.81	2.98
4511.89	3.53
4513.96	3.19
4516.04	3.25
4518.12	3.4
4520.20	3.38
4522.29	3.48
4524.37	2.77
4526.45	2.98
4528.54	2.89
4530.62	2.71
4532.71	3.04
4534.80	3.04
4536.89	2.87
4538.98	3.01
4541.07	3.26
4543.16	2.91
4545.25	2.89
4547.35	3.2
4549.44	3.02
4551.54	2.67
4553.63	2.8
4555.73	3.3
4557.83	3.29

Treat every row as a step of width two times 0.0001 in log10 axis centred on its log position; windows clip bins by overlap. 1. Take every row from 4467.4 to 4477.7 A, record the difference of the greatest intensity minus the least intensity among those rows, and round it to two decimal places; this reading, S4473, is 0.30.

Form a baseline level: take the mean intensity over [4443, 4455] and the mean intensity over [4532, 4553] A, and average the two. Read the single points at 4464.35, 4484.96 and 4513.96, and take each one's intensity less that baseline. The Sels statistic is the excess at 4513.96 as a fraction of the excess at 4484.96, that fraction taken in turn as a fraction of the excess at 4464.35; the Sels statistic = -2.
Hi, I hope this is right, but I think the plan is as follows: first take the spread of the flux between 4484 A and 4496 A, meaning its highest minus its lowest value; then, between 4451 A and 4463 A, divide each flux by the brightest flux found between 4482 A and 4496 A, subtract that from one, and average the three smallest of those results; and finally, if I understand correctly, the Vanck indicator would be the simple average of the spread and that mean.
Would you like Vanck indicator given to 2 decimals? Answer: 0.30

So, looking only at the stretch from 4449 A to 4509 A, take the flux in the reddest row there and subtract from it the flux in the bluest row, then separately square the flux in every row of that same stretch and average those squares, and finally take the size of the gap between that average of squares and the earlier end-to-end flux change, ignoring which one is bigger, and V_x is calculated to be 9.11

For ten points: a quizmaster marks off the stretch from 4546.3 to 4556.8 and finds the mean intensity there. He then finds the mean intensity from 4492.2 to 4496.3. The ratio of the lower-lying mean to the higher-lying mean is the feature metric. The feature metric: 0.94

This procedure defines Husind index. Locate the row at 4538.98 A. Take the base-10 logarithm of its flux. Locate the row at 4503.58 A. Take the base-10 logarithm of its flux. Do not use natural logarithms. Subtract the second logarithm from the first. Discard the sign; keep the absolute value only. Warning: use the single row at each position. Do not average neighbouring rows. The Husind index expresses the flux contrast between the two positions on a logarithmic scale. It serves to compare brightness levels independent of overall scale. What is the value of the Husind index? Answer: 0.029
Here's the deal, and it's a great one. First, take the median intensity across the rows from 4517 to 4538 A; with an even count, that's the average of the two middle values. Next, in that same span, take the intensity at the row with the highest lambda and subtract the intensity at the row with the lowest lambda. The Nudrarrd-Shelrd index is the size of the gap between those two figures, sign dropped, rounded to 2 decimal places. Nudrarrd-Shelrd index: 3.54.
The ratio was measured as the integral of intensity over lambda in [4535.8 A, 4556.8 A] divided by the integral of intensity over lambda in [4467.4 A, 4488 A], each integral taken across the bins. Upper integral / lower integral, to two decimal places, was 1.01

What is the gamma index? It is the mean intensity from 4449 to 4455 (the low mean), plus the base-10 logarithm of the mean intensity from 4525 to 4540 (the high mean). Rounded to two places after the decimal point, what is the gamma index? 3.63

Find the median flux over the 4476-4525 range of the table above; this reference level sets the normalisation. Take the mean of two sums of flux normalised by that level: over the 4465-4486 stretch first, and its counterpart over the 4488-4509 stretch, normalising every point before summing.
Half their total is 10.1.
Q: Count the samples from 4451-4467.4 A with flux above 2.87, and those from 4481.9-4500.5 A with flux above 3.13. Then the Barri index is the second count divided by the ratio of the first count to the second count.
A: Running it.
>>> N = 1.3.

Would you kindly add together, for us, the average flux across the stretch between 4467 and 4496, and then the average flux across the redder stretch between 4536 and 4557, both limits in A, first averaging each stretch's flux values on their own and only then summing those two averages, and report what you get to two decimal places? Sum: 6.01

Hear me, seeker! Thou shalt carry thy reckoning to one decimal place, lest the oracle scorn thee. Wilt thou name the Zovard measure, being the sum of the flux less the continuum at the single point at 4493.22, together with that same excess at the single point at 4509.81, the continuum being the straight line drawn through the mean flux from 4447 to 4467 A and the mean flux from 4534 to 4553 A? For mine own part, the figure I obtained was 0.0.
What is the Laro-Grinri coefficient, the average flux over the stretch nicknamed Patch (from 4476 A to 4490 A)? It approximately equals 2.98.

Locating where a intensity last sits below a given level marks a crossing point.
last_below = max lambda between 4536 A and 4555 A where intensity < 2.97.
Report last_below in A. 4553.63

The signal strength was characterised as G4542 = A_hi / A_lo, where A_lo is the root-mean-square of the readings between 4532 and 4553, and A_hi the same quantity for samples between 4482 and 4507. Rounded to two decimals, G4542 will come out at 1.01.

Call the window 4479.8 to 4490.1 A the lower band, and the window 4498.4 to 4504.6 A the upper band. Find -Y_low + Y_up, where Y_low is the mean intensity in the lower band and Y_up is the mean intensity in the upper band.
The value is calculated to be 0.04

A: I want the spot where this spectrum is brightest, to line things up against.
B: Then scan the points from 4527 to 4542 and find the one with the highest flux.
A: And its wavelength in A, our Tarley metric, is 4541.07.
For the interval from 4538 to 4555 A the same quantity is 4541.07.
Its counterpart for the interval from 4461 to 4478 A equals 4472.58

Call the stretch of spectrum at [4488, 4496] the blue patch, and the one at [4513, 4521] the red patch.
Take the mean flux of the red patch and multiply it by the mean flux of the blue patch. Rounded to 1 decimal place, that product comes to 9.9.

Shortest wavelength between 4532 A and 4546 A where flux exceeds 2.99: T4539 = 4532.71 A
